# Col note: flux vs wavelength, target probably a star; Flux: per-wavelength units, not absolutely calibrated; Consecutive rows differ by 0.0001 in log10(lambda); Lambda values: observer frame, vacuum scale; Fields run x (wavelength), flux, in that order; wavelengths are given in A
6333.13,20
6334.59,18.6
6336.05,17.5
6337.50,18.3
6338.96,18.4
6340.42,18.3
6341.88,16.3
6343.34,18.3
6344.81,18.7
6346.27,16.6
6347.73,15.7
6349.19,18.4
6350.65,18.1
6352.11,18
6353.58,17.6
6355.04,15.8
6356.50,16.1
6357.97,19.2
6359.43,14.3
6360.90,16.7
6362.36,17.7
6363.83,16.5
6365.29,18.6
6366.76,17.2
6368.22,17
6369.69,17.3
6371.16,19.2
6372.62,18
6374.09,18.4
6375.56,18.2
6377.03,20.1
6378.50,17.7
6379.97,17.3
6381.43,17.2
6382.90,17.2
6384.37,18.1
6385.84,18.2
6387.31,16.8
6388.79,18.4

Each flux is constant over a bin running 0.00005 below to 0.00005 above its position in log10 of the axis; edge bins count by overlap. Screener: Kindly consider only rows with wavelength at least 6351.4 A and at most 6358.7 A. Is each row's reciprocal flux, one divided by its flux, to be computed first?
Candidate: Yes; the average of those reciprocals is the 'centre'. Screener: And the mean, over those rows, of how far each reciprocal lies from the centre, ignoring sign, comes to 0.0038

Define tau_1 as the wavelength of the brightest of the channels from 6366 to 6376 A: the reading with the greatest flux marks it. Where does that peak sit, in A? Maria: 6371.16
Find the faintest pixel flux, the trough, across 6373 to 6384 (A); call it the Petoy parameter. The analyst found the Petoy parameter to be 17.2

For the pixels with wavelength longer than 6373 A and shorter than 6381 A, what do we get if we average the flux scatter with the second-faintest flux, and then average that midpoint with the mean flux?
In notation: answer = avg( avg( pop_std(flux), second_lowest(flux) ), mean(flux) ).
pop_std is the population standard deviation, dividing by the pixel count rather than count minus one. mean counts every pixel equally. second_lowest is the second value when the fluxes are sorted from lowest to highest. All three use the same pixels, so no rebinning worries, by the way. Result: 13.8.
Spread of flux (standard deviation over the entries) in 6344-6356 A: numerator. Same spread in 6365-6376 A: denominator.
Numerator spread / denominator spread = 1.5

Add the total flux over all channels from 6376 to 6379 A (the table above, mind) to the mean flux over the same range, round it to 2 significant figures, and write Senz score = 57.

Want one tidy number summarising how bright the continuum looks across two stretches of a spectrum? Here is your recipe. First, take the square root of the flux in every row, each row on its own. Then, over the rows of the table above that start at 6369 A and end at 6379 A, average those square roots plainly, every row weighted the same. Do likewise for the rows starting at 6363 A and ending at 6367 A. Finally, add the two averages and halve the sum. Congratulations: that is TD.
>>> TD 4.23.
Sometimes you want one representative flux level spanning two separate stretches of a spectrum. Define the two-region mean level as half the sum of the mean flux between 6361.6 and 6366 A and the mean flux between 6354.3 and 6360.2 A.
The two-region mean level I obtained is 17.0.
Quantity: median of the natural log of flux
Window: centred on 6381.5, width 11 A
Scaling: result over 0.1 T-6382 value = 28.74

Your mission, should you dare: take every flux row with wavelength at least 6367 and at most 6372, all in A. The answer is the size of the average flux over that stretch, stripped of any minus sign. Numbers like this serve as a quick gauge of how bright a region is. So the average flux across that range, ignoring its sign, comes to 17.8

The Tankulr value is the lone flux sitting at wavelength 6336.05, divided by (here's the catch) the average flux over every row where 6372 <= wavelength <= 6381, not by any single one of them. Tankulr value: 0.96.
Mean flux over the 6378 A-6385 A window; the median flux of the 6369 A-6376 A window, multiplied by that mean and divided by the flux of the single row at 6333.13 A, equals 15.9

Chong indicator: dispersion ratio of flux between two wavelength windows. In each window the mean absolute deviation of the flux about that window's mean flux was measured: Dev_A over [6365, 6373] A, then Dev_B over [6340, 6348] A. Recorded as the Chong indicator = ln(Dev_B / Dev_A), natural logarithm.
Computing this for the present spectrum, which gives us 0.44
